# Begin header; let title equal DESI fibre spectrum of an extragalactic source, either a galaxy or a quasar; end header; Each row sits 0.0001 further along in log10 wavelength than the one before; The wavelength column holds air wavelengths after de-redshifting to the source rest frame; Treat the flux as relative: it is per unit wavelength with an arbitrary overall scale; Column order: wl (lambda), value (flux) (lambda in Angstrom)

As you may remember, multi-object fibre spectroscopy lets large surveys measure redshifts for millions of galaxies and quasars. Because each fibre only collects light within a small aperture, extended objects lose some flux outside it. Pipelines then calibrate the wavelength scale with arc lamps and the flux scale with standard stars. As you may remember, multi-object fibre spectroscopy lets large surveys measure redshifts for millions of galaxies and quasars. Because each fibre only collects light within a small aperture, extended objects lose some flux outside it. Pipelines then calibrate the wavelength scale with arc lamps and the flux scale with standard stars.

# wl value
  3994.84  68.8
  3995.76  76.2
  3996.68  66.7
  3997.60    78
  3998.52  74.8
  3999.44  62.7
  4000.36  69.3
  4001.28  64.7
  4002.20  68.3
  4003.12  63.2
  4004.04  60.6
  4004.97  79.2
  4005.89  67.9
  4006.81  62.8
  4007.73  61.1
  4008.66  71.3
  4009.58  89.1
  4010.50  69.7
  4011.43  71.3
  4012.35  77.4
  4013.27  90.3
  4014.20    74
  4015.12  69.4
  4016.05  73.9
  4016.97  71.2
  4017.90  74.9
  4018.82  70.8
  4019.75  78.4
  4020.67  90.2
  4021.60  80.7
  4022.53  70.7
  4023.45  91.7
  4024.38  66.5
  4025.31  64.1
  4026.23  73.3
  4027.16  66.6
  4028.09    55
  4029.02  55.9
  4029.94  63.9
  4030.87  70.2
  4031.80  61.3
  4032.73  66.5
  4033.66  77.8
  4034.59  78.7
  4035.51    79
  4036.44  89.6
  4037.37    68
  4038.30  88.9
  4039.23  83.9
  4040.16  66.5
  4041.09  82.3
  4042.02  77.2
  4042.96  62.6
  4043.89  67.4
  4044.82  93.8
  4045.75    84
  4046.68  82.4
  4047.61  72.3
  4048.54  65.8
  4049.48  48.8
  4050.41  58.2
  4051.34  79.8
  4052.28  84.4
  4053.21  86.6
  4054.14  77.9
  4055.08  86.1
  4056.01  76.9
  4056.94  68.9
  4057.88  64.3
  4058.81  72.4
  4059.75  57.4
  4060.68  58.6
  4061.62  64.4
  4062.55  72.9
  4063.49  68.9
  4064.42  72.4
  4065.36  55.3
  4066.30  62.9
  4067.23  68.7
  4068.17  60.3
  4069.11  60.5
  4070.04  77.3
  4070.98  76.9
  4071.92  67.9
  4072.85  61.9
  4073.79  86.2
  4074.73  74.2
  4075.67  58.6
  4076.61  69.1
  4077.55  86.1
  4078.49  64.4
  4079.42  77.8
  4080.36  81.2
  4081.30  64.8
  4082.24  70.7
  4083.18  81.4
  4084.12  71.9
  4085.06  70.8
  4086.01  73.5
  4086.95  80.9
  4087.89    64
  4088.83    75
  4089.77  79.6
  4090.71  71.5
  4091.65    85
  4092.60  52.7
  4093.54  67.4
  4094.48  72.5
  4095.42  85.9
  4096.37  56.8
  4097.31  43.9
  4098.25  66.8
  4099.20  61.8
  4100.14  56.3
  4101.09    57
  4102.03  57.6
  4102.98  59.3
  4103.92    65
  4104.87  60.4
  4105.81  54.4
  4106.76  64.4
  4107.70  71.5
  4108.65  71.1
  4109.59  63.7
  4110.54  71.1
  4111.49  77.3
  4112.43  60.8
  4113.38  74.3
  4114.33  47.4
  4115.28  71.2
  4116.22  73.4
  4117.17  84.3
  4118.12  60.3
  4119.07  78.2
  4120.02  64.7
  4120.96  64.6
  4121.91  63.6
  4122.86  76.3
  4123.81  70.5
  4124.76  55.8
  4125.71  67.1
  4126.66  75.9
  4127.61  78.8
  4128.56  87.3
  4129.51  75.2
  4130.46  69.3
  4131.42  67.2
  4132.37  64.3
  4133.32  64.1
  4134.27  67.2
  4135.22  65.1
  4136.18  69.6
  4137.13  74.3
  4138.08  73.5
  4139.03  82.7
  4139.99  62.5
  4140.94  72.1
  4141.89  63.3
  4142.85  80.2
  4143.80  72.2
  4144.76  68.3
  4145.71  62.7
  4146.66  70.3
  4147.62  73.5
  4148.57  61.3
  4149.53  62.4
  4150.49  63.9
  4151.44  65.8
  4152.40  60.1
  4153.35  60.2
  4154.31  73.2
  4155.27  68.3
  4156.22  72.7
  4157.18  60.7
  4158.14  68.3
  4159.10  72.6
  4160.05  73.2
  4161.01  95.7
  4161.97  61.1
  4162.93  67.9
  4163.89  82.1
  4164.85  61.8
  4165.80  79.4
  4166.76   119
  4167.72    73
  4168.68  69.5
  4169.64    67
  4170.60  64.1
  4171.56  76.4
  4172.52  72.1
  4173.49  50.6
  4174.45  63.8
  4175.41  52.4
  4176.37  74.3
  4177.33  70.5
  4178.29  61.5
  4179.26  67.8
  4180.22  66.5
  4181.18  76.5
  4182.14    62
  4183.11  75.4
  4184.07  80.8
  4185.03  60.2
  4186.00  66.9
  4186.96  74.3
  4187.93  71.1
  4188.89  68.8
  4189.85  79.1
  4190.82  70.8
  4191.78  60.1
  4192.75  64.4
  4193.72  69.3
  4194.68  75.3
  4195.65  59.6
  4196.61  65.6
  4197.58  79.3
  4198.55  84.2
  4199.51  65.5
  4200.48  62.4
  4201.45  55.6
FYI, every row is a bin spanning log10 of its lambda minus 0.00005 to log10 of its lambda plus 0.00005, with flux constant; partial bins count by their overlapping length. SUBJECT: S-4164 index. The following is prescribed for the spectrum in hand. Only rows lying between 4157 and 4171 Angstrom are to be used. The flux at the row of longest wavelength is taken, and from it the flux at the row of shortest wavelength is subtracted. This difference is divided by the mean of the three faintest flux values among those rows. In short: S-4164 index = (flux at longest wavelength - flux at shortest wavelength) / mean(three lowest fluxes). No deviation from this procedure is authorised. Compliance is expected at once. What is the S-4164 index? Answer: 0.1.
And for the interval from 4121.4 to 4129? 0.4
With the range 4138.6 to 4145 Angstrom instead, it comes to -0.2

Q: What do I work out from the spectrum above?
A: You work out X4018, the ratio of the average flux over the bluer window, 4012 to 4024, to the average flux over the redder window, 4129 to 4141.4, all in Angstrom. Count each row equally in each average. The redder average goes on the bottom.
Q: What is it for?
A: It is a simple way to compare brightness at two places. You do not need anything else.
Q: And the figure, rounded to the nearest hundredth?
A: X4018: 1.12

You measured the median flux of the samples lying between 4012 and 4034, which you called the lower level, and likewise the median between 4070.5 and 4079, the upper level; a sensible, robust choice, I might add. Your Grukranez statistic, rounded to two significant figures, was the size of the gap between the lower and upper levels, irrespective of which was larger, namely 1.9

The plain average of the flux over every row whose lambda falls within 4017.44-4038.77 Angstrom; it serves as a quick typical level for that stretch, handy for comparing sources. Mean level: 73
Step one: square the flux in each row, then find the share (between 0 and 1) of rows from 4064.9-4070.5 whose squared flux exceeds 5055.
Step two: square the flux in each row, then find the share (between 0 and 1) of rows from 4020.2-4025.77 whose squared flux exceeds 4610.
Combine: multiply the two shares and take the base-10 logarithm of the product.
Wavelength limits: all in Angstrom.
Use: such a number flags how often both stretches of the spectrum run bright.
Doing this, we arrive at -1.0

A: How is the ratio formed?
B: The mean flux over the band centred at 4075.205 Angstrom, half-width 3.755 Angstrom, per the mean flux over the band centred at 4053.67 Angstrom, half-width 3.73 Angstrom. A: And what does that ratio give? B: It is 0.92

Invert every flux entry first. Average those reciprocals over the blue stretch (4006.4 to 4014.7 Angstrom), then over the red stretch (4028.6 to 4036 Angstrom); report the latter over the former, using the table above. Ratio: 1.07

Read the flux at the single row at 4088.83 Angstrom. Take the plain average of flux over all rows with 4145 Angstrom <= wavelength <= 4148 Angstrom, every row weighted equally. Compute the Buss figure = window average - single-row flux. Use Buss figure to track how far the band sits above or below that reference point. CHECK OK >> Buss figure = -6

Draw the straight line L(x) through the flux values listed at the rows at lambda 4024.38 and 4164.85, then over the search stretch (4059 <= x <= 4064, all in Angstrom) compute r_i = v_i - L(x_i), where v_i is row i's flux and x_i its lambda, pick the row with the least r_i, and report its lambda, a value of 4059.75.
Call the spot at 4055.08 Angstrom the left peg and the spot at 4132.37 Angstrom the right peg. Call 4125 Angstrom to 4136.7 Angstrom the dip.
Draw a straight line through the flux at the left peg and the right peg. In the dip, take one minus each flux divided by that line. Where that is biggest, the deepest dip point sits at 4132.37 Angstrom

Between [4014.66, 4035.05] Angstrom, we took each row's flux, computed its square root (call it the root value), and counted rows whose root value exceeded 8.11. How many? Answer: 17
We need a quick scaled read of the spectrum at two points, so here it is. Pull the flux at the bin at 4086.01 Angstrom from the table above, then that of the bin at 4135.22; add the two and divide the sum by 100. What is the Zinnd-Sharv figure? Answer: 1.39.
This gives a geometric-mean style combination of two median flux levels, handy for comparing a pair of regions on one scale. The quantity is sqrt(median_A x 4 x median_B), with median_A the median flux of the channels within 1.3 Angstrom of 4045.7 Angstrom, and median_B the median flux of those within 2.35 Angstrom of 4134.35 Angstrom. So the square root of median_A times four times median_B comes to 148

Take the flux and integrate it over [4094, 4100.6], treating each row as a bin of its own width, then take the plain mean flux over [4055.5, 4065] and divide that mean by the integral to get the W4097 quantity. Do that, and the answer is 0.162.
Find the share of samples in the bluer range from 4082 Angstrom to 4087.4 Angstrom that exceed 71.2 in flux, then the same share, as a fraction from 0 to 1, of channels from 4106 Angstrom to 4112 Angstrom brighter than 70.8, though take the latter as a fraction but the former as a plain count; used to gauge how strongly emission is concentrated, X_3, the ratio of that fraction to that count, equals 0.17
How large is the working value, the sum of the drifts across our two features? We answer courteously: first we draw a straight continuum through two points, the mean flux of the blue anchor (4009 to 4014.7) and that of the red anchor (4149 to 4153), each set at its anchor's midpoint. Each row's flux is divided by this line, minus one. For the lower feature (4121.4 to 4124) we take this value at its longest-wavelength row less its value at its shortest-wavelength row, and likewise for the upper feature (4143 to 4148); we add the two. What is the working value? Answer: 0.14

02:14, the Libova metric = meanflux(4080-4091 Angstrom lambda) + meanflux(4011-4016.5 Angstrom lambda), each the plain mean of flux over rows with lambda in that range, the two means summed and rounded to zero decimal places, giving 150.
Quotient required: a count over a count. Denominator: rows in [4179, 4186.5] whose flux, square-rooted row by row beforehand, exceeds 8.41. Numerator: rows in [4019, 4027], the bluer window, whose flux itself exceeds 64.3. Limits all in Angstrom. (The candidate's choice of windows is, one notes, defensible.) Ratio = 2.3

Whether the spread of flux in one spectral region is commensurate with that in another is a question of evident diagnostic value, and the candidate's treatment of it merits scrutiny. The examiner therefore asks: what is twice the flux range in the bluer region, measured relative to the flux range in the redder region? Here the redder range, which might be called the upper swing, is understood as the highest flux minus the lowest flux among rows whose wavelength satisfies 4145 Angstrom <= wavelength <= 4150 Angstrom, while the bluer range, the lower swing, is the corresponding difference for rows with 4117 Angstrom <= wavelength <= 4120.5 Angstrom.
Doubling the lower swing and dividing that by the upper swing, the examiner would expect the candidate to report 3.9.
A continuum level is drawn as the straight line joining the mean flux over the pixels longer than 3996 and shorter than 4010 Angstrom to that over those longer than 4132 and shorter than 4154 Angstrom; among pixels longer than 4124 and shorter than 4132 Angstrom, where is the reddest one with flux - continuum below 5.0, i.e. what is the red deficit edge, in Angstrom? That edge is 4131.42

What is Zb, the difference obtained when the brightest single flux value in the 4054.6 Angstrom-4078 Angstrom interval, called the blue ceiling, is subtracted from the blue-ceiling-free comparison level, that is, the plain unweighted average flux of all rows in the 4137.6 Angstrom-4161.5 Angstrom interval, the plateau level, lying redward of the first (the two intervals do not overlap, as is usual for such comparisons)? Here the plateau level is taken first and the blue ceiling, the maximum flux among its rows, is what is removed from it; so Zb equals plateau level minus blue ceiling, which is -17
